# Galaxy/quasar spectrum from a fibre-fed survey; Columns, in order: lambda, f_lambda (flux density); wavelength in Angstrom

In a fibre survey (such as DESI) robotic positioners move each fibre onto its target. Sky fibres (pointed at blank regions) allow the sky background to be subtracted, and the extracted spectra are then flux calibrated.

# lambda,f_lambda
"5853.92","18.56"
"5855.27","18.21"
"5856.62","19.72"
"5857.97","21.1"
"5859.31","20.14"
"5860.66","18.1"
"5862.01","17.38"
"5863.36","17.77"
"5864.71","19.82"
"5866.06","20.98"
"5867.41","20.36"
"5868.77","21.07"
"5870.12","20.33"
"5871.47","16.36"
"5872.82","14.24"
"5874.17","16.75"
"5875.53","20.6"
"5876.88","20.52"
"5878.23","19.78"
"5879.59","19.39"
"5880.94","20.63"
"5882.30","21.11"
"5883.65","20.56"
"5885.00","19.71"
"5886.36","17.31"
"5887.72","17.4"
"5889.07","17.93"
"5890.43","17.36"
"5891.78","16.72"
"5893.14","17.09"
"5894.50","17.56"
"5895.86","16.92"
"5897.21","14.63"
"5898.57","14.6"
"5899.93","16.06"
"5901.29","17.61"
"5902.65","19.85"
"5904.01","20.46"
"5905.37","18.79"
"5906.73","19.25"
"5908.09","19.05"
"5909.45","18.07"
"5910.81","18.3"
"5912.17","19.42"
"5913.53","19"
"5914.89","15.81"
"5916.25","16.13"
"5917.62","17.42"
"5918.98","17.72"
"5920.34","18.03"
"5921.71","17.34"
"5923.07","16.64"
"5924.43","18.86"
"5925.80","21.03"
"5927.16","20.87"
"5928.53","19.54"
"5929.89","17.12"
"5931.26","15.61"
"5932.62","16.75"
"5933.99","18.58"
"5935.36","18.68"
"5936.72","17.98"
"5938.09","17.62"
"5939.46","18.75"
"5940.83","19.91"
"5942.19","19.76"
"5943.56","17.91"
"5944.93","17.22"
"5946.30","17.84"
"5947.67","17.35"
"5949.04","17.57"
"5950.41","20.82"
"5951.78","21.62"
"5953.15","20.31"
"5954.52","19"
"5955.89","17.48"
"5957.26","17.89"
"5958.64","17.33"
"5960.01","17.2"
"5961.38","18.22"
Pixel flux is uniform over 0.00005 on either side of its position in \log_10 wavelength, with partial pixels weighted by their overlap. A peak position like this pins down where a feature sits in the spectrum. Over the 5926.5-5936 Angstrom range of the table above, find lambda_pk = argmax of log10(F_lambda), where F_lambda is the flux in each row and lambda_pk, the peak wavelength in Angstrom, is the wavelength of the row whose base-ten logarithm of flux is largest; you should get 5927.16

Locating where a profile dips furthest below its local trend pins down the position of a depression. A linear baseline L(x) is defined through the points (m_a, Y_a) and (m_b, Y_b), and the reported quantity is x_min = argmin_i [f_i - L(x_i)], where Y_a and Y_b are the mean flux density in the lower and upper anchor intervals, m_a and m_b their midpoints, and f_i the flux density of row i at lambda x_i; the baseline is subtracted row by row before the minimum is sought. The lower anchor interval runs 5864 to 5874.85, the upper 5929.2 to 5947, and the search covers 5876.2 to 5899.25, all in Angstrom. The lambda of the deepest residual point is 5898.57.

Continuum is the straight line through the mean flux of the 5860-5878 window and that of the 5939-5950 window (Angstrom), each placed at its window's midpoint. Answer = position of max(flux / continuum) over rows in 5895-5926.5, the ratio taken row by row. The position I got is 5925.80 Angstrom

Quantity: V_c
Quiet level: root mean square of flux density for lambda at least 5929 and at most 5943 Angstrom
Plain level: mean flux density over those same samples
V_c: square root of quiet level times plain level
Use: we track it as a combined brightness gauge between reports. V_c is 18.1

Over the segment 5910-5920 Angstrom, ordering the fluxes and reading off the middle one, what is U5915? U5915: 17.7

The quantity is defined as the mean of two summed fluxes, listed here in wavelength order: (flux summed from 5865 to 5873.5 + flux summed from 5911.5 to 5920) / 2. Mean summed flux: 109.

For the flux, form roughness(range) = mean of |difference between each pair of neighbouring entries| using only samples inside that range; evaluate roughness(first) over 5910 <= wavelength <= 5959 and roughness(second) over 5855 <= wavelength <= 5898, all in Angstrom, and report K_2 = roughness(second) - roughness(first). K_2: 0.1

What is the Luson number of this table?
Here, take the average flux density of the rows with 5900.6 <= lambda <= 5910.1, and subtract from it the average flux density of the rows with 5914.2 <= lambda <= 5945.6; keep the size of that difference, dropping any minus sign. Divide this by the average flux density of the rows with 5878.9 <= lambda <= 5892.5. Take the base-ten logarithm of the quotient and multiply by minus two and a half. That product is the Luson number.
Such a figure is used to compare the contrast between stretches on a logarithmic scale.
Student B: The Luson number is 3.24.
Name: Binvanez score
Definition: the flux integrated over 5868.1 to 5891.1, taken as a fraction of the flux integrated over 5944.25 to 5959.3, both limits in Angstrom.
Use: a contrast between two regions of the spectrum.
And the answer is 1.6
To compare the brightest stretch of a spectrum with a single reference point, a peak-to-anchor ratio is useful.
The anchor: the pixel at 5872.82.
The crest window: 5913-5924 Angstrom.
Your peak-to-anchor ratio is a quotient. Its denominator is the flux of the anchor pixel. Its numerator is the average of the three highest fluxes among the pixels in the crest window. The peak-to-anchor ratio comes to 1.28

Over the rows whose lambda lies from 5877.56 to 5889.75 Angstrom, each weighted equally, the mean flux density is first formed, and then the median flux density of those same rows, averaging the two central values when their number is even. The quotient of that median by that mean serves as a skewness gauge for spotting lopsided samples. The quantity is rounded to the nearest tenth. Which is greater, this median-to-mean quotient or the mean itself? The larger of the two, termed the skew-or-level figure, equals 19.3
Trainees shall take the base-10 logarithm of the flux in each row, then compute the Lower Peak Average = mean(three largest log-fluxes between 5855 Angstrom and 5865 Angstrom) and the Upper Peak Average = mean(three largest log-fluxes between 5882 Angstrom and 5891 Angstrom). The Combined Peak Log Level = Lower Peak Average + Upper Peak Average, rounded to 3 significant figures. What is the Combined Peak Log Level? 2.62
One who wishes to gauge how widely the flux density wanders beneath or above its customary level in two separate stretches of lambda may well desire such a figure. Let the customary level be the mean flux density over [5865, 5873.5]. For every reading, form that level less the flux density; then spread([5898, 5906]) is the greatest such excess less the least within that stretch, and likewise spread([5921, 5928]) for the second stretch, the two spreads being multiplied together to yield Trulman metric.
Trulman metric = 25.7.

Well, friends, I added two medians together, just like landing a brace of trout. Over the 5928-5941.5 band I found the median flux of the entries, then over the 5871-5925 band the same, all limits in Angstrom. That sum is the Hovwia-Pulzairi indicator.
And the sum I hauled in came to 36.1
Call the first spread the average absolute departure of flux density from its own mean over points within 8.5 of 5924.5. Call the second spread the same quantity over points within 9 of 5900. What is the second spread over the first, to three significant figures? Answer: 1.09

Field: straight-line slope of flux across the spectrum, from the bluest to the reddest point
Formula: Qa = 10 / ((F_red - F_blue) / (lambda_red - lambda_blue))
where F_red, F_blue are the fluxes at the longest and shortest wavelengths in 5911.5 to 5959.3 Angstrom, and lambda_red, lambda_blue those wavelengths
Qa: -222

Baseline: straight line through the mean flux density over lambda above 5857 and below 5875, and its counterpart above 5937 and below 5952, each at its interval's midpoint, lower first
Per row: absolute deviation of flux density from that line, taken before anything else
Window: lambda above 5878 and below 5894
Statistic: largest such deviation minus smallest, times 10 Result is 17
